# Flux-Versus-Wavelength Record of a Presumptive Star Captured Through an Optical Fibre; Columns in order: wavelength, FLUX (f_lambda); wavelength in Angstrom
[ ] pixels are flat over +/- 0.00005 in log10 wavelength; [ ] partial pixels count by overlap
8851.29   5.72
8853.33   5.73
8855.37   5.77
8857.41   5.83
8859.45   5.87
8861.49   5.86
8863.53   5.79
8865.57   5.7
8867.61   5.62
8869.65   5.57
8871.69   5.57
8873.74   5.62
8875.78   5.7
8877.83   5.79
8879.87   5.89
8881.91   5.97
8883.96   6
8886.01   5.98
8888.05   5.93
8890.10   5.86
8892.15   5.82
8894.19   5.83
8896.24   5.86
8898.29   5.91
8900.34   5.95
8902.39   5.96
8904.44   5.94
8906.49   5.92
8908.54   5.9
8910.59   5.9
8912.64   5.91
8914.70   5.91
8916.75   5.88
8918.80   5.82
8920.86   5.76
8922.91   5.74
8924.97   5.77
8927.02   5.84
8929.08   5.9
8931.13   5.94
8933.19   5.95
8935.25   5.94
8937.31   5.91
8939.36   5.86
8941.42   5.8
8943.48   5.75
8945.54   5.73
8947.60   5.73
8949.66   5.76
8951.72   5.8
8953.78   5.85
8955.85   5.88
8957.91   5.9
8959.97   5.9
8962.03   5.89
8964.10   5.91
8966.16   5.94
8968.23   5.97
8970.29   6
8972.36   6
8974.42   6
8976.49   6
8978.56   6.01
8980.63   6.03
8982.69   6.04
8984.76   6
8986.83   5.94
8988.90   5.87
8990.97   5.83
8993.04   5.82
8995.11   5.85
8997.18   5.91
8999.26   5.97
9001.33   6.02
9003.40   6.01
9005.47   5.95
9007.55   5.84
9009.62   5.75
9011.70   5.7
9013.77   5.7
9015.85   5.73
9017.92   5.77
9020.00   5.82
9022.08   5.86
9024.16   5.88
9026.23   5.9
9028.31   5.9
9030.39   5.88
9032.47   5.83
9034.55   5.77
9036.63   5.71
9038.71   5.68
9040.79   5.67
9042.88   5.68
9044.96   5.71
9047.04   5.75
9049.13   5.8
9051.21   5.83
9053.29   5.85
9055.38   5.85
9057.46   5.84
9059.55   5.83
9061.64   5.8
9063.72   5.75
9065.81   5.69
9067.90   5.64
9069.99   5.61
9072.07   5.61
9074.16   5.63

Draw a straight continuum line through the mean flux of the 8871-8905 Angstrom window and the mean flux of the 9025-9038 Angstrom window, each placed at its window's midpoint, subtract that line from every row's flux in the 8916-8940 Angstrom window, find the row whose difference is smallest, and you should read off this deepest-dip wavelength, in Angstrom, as 8922.91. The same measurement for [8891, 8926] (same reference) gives 8922.91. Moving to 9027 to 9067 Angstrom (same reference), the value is 9040.79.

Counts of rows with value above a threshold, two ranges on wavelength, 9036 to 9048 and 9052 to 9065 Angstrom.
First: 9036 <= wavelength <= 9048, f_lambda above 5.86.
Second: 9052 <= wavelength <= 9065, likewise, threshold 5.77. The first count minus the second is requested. -5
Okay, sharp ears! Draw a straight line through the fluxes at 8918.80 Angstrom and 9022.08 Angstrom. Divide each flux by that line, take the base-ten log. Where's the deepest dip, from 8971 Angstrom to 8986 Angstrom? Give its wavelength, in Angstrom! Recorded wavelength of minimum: 8984.76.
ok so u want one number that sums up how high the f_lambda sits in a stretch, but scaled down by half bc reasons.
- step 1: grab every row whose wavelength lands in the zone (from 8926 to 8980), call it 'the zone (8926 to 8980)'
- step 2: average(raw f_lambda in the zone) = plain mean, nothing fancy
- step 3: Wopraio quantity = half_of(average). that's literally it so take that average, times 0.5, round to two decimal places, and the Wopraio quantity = 2.95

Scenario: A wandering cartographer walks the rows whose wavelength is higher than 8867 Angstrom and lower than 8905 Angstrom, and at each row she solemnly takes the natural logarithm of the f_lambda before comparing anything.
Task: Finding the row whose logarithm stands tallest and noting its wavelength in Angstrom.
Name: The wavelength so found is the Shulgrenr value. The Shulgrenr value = 8883.96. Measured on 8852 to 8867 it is 8859.45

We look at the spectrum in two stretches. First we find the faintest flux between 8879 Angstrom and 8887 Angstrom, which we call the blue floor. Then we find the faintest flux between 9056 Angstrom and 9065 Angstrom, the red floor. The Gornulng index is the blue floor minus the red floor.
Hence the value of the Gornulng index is 0.1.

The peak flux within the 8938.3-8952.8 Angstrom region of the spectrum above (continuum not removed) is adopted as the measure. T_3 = 5.86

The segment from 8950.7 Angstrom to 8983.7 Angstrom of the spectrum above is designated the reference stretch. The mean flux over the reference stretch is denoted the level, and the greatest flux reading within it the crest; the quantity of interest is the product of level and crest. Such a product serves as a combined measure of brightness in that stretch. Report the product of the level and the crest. 35.9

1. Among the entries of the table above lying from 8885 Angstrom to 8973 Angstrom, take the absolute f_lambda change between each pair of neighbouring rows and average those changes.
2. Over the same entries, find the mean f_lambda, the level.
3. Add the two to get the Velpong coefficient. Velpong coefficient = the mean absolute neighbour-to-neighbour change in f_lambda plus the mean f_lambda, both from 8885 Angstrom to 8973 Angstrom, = 5.91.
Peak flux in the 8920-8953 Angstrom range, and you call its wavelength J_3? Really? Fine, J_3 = 8933.19 Angstrom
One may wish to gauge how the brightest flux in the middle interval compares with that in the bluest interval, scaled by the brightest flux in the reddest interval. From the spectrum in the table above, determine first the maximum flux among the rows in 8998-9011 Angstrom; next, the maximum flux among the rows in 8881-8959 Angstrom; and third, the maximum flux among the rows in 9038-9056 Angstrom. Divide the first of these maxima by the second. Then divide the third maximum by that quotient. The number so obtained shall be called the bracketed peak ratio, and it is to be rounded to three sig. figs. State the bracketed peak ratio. 5.83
